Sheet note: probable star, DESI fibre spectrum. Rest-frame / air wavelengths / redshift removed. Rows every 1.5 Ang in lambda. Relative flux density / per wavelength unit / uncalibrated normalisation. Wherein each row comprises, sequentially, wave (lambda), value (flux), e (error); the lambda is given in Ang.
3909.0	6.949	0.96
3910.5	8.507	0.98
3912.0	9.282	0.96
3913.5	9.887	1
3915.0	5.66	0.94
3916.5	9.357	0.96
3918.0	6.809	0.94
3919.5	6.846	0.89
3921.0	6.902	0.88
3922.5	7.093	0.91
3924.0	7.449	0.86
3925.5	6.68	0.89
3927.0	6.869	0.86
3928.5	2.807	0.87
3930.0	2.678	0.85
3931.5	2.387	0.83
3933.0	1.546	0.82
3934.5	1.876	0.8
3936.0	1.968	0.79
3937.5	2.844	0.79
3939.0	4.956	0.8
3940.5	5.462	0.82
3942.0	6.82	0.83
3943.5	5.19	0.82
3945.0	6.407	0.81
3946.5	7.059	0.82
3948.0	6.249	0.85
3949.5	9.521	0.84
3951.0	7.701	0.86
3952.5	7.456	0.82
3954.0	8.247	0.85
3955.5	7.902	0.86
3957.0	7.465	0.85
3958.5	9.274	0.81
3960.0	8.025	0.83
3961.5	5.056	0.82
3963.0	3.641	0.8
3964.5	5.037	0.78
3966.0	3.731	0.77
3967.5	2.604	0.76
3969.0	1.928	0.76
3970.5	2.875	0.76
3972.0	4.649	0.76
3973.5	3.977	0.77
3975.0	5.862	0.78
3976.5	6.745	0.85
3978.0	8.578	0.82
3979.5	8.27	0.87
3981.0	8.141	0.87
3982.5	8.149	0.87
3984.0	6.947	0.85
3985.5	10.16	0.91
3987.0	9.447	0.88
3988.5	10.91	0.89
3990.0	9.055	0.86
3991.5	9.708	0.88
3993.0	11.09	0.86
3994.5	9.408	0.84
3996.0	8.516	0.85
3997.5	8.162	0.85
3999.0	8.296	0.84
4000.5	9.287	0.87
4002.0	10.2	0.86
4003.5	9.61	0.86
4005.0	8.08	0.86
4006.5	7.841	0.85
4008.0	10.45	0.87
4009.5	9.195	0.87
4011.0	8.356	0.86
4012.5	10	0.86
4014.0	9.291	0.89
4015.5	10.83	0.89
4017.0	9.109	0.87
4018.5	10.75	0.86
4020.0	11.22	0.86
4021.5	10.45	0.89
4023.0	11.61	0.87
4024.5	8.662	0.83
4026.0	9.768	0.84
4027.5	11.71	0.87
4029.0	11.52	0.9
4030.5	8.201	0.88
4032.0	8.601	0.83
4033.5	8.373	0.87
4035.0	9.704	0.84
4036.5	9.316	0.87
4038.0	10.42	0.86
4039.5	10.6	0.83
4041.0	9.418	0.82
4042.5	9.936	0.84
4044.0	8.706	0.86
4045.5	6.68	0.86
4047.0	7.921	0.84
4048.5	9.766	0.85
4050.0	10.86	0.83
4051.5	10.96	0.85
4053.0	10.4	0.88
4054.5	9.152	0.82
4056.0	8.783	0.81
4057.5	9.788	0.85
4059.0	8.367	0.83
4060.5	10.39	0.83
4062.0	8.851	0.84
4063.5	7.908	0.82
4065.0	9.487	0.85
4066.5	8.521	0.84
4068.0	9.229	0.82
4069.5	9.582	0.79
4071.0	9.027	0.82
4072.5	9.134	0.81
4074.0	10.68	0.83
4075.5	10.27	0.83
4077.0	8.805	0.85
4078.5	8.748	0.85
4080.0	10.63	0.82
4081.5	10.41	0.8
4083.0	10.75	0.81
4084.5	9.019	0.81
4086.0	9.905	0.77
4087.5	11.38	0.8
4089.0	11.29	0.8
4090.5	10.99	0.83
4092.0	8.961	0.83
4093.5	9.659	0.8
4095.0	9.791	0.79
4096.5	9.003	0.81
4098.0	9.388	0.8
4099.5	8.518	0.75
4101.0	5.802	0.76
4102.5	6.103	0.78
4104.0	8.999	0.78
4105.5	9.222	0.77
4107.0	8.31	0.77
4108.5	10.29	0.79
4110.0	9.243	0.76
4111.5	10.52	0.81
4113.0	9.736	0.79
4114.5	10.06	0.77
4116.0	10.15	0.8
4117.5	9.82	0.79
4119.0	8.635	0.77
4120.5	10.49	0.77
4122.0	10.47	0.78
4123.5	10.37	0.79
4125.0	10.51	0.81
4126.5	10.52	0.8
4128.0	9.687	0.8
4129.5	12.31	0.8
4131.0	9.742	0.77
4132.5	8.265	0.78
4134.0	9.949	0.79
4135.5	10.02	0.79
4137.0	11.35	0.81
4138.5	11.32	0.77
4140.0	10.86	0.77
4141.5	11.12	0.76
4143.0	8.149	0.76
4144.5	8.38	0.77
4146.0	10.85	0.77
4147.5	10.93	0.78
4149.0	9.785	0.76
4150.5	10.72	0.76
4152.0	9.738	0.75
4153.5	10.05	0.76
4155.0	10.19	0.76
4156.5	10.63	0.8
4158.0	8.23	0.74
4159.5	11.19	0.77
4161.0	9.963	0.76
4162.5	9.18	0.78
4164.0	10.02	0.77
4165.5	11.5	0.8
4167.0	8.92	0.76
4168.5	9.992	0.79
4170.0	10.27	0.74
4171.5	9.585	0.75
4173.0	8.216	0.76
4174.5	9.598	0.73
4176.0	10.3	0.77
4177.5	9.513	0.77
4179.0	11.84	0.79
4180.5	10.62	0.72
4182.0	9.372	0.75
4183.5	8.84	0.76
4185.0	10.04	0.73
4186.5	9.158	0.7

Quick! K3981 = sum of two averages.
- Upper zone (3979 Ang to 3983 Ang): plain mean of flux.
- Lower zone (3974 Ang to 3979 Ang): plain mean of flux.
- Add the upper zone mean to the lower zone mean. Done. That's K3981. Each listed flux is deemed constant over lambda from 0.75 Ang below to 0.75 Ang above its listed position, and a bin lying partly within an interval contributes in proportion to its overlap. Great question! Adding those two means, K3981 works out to 15.2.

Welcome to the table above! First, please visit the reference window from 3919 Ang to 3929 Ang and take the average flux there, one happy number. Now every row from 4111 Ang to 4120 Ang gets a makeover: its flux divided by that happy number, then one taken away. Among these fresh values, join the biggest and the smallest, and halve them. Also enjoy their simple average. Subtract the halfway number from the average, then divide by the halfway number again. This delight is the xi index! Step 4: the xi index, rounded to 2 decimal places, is 0.08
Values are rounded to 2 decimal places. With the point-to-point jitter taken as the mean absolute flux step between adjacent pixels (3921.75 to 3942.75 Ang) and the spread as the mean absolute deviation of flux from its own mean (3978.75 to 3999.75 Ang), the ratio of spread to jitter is 1.04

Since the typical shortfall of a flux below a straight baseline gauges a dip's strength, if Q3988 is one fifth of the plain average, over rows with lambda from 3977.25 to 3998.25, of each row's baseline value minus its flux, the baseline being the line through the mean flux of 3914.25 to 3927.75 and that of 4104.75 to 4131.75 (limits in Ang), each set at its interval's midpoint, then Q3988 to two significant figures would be -0.19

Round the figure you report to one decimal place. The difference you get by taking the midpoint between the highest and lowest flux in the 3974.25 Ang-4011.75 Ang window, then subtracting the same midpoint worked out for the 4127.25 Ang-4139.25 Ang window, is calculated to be -1.8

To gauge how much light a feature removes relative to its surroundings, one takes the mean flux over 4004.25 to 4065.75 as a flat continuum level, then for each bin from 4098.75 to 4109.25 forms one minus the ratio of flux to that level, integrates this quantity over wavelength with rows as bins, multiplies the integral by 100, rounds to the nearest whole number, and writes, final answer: 151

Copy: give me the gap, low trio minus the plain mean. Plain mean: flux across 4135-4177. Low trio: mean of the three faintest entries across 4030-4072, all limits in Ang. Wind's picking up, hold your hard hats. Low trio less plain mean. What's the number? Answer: -3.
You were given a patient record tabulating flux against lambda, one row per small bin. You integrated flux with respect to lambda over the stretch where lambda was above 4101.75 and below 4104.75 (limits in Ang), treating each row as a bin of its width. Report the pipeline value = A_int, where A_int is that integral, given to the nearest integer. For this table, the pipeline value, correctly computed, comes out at 23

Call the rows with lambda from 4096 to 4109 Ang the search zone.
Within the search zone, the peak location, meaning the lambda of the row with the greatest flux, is 4108.5 Ang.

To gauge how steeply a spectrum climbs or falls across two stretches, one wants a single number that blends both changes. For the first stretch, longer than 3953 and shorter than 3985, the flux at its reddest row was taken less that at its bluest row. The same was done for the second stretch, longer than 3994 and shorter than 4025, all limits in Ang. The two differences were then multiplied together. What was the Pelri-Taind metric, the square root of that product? 1.0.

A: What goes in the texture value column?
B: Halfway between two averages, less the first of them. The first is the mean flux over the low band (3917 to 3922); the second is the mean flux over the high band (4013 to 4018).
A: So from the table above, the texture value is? 1.4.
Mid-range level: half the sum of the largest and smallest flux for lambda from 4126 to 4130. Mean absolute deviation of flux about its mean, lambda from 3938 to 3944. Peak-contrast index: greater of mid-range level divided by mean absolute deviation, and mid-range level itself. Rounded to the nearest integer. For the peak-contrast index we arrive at 18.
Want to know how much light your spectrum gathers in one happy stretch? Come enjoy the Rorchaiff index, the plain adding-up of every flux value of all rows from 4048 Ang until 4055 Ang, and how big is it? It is 51.1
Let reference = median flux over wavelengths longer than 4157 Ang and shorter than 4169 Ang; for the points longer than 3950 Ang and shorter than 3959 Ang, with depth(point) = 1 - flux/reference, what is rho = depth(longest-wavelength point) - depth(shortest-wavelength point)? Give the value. -0.16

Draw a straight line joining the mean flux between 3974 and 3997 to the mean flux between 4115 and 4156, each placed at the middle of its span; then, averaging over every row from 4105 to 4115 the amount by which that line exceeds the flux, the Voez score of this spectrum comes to 0.3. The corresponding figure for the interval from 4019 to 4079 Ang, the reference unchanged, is -0.2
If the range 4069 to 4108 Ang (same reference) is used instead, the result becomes 0.3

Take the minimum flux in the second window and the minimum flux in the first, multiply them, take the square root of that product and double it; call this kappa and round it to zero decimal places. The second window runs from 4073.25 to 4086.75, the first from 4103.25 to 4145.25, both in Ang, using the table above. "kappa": 17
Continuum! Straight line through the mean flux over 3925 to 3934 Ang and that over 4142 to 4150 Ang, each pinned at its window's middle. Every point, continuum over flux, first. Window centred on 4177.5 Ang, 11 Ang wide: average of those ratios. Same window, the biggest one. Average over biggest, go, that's 0.85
